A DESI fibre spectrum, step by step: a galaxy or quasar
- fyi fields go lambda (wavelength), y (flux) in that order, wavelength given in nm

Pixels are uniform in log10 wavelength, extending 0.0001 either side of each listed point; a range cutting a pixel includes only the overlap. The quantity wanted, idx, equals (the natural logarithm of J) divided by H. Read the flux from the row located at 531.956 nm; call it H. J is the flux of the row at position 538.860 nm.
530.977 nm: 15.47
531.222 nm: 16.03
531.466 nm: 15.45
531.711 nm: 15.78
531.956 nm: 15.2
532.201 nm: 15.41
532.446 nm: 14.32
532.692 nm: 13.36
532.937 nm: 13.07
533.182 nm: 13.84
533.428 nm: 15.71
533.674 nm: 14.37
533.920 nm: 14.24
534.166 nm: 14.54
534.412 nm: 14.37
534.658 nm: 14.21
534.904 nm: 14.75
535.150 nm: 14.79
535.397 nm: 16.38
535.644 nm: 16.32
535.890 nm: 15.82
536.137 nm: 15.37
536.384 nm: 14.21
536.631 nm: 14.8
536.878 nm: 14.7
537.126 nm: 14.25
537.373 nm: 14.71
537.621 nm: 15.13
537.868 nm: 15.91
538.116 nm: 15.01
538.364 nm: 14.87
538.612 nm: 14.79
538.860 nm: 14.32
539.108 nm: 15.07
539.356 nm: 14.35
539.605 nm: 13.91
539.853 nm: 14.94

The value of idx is 0.175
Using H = 15.2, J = 14.32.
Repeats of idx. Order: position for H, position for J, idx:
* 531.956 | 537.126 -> 0.175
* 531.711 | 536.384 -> 0.168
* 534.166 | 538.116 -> 0.186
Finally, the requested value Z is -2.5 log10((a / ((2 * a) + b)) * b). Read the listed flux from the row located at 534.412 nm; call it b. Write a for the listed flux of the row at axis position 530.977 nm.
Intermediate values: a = 15.47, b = 14.37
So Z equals -1.73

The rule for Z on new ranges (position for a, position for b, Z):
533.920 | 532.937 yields -1.63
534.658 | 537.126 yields -1.69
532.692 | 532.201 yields -1.72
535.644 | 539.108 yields -1.78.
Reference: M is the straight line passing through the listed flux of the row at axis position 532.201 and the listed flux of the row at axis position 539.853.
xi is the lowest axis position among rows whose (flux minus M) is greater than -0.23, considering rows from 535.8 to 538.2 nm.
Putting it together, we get 535.890 nm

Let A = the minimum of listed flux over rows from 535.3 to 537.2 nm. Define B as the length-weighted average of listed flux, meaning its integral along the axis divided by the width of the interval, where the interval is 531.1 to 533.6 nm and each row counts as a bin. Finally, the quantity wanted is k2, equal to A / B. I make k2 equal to 0.96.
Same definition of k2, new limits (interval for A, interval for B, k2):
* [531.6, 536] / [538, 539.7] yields 0.89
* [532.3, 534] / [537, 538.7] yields 0.87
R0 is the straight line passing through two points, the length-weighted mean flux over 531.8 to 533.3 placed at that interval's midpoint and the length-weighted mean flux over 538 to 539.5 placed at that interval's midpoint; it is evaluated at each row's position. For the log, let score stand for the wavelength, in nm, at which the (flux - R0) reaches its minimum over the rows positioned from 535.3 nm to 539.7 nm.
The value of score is 539.605 nm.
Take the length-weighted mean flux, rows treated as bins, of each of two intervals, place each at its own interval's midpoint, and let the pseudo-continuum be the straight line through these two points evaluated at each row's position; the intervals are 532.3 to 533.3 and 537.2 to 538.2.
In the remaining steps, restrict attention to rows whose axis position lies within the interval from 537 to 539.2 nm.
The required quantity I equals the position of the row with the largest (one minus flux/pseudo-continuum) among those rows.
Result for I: 538.860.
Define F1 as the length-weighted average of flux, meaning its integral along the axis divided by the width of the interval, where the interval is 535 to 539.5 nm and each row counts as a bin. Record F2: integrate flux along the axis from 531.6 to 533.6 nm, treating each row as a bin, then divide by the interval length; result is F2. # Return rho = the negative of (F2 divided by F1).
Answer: -0.97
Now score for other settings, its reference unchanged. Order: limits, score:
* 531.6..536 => 532.937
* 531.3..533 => 532.937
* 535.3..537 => 536.384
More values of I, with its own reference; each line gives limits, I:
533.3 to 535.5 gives 534.658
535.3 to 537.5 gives 537.126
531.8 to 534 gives 532.937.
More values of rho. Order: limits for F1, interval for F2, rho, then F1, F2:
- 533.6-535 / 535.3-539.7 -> -1.04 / 14.4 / 15.0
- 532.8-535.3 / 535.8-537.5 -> -1.03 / 14.4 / 14.8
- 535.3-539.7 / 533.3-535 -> -0.97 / 15.0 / 14.6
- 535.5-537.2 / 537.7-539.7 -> -0.98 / 15.1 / 14.8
